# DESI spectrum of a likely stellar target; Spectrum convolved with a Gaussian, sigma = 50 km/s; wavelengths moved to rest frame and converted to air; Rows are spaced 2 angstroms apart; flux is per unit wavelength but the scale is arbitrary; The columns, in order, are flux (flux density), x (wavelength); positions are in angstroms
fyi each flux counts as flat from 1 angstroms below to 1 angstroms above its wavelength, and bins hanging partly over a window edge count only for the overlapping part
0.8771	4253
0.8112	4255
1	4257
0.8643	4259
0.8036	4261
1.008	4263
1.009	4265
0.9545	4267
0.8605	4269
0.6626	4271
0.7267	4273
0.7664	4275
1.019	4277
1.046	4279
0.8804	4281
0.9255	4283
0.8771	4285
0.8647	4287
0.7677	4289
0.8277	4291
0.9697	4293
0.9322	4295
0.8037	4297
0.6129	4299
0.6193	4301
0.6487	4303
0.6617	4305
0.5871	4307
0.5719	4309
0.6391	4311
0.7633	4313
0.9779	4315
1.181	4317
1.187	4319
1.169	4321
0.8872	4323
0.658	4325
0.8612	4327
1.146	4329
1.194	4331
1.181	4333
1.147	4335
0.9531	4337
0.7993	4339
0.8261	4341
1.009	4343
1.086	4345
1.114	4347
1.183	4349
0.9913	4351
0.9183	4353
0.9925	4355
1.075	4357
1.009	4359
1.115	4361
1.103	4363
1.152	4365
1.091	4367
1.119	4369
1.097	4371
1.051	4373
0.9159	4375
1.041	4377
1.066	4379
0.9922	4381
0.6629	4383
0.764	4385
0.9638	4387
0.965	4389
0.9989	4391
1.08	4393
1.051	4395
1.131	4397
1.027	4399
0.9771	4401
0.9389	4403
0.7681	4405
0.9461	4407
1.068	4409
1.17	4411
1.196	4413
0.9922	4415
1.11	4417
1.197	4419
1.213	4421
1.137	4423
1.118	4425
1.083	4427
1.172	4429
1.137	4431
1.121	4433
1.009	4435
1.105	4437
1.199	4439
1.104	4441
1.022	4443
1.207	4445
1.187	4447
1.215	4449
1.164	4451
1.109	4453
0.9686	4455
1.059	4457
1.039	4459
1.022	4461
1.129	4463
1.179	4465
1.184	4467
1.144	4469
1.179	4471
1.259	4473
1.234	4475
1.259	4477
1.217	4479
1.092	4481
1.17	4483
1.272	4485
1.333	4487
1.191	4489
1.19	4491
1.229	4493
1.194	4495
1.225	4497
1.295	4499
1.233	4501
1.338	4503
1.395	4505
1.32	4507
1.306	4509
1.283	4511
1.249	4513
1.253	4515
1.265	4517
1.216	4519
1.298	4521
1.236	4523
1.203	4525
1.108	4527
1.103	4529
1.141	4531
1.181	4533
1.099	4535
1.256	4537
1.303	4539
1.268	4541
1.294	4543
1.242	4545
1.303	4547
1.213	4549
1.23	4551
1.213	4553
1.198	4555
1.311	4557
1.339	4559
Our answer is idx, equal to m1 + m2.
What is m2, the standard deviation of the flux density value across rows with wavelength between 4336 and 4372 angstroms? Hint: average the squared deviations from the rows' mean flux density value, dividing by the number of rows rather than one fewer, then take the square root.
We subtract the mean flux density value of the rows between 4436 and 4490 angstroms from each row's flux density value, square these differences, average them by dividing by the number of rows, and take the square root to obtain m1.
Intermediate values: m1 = 0.085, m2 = 0.10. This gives 0.19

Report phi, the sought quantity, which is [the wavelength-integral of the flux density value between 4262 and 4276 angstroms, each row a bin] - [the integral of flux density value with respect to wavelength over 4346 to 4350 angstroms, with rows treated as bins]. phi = 7.4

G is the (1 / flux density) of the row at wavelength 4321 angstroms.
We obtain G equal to 0.86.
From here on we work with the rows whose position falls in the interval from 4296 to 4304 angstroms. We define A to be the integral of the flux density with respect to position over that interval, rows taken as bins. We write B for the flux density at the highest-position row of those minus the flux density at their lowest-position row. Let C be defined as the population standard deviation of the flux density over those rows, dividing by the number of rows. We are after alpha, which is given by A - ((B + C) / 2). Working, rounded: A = 5.4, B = -0.155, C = 0.08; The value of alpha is 5.4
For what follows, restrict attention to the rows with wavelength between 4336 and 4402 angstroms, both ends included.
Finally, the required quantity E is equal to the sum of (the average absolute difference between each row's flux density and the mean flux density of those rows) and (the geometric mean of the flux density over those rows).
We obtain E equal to 1.09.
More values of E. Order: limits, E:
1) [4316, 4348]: 1.16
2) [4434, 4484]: 1.20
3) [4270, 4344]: 1.01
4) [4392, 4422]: 1.14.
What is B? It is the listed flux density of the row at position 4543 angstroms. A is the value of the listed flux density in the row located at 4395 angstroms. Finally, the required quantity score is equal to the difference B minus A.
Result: 0.24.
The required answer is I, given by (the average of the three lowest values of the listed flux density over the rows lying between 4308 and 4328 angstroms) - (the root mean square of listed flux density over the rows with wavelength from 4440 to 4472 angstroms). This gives -0.5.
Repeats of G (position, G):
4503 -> 0.75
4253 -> 1.14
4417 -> 0.90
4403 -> 1.07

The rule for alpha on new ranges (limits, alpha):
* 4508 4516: 10.2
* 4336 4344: 7.1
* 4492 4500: 9.8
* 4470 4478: 9.8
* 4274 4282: 7.3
